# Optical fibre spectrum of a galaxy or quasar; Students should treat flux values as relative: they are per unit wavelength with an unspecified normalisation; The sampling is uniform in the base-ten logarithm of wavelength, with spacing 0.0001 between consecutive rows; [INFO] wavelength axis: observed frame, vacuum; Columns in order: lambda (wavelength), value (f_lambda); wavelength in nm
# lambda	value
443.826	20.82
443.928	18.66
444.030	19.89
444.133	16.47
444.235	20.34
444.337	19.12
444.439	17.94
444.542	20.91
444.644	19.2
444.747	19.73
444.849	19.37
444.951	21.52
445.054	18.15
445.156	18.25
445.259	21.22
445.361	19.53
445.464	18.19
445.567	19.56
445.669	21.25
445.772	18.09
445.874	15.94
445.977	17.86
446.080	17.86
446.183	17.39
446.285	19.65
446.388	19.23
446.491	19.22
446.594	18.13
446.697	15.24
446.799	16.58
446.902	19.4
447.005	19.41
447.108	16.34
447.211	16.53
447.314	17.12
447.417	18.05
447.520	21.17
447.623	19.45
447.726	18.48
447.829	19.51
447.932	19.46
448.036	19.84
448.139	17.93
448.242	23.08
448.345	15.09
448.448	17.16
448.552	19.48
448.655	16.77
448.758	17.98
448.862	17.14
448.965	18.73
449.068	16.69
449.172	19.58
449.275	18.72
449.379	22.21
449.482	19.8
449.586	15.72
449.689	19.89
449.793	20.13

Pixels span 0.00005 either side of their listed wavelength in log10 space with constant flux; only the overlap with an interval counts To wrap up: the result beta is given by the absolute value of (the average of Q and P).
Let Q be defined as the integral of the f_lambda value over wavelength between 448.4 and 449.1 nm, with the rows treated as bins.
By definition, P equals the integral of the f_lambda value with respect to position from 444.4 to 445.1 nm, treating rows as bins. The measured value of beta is 13.1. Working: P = 13.7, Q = 12.4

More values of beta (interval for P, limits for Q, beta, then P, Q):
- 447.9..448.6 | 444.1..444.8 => 13.3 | 13.2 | 13.4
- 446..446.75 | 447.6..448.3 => 13.7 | 13.6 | 13.8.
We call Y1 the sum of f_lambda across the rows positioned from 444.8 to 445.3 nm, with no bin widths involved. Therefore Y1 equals 99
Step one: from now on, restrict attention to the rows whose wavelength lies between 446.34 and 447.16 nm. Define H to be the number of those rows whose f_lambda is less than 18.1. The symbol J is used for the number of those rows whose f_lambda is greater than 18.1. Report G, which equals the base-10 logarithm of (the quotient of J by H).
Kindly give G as 0.2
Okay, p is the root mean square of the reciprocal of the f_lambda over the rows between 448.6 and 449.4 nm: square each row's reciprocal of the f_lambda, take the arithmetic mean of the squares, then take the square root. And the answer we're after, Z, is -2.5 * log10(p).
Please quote 3.15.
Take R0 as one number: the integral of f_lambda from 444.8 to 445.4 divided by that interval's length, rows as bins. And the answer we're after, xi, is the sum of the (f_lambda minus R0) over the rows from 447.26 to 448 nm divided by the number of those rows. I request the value -0.7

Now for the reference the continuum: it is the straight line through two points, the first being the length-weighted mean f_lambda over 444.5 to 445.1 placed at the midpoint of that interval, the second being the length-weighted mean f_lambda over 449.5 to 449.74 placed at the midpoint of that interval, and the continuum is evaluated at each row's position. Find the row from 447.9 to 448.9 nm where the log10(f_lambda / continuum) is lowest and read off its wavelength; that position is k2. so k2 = 448.345 nm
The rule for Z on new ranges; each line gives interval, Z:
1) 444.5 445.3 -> 3.24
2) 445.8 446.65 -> 3.14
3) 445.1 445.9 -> 3.18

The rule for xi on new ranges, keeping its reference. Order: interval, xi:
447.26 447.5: -2.1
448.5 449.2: -1.6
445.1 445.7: 0.0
